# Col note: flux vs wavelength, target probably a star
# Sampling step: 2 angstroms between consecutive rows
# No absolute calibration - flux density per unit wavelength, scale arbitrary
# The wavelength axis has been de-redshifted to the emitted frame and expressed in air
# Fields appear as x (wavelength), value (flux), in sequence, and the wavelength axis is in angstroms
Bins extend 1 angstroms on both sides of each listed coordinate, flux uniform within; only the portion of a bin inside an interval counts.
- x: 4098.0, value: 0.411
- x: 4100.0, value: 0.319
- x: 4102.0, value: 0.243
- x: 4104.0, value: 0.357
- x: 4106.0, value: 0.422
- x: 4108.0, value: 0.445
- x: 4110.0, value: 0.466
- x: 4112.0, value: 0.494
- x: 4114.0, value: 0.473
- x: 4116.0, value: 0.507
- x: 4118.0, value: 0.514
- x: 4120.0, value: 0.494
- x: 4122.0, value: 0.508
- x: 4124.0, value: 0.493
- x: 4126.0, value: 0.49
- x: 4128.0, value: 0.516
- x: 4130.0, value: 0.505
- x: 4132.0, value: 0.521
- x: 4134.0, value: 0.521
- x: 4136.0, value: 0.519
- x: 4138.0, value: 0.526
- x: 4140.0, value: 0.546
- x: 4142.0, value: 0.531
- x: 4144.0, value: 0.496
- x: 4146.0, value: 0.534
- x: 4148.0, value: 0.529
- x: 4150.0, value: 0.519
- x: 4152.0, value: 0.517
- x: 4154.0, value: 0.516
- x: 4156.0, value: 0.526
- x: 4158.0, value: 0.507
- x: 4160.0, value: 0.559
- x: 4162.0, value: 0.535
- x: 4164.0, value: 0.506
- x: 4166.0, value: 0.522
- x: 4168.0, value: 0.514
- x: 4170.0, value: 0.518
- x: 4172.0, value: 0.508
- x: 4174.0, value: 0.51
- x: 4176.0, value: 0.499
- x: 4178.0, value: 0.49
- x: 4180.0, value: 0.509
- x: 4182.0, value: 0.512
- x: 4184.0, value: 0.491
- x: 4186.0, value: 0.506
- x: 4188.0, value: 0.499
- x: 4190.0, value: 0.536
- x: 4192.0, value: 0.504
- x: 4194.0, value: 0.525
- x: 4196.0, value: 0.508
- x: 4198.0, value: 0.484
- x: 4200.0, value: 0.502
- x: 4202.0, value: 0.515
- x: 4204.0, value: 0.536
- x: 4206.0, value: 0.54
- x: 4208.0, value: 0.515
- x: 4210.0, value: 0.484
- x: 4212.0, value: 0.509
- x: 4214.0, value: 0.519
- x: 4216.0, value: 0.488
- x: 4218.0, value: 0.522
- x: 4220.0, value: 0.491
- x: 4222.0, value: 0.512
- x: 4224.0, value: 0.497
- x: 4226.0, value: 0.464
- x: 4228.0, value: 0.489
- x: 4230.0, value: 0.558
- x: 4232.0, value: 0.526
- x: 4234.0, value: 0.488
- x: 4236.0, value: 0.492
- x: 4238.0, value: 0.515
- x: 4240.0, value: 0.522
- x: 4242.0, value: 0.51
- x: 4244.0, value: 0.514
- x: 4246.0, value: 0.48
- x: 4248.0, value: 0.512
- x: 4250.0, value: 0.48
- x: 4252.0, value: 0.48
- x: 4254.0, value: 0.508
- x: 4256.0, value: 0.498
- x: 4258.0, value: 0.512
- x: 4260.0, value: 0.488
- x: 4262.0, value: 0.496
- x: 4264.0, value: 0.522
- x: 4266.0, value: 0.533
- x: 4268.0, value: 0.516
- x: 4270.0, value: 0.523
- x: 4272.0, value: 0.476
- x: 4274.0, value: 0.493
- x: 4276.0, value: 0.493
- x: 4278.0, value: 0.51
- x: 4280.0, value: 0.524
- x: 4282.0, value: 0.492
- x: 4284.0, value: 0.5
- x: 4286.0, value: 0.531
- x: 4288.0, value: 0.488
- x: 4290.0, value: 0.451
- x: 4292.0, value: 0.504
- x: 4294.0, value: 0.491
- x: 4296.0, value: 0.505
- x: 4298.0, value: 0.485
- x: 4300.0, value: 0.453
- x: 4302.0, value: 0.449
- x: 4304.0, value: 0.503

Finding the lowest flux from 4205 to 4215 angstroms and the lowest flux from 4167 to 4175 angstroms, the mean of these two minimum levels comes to 0.496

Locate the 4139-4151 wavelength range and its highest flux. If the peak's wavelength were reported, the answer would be 4140.0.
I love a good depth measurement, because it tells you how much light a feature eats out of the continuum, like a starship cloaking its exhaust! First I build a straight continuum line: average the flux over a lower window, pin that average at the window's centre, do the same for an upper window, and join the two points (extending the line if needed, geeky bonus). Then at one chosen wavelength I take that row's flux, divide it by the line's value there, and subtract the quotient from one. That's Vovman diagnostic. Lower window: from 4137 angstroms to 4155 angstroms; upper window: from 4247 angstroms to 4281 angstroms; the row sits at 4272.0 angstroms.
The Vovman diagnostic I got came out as 0.053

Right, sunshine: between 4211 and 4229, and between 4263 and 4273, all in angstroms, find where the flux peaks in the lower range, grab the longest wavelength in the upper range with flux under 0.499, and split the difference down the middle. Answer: 4245 angstroms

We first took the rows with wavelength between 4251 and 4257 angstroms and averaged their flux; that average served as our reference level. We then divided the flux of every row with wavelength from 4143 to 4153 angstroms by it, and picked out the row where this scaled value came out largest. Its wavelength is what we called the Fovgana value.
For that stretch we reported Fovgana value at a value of 4146.0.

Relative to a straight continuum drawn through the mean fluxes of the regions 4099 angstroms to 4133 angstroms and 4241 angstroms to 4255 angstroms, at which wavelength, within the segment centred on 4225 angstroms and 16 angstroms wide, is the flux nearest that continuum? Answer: 4220.0 angstroms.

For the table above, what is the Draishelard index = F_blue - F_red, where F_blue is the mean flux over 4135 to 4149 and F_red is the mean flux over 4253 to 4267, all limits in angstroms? 0.018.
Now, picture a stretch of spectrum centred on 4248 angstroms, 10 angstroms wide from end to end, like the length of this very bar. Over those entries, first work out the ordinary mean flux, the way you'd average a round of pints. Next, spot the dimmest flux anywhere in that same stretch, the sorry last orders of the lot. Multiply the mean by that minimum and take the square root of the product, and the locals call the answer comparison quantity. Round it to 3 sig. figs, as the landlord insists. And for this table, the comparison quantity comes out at 0.487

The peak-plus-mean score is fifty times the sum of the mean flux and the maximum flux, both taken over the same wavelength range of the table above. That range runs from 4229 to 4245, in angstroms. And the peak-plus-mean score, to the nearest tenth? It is 53.7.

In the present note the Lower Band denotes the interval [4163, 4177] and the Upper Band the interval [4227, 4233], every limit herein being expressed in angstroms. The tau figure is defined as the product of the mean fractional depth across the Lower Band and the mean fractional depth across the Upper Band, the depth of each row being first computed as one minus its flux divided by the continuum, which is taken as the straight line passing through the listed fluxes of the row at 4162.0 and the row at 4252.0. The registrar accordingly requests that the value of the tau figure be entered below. -0.0023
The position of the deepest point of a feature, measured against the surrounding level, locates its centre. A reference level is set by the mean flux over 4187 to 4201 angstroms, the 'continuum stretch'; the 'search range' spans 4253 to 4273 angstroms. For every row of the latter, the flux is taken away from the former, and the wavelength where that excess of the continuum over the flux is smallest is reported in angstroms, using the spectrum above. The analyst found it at 4266.0 angstroms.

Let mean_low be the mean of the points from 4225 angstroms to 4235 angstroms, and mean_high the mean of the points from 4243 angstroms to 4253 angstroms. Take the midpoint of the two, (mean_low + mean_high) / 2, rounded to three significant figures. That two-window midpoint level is 0.499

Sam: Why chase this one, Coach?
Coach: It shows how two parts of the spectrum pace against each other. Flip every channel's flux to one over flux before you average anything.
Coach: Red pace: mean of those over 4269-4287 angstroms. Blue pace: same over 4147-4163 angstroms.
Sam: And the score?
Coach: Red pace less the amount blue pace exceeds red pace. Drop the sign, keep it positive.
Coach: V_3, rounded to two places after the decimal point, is 2.07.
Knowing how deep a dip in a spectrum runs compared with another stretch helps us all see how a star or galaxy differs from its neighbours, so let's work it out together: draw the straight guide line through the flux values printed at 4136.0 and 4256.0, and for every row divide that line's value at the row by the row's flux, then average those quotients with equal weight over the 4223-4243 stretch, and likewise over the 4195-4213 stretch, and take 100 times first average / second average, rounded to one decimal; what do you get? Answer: 99.9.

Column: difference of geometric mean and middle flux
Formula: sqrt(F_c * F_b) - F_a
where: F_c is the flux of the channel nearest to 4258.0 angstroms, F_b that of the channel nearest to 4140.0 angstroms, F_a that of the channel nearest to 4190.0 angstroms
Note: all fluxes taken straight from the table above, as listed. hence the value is -0.007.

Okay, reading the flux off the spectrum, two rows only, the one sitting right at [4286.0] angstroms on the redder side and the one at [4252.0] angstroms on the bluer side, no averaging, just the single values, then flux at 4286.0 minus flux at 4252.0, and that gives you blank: 0.05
